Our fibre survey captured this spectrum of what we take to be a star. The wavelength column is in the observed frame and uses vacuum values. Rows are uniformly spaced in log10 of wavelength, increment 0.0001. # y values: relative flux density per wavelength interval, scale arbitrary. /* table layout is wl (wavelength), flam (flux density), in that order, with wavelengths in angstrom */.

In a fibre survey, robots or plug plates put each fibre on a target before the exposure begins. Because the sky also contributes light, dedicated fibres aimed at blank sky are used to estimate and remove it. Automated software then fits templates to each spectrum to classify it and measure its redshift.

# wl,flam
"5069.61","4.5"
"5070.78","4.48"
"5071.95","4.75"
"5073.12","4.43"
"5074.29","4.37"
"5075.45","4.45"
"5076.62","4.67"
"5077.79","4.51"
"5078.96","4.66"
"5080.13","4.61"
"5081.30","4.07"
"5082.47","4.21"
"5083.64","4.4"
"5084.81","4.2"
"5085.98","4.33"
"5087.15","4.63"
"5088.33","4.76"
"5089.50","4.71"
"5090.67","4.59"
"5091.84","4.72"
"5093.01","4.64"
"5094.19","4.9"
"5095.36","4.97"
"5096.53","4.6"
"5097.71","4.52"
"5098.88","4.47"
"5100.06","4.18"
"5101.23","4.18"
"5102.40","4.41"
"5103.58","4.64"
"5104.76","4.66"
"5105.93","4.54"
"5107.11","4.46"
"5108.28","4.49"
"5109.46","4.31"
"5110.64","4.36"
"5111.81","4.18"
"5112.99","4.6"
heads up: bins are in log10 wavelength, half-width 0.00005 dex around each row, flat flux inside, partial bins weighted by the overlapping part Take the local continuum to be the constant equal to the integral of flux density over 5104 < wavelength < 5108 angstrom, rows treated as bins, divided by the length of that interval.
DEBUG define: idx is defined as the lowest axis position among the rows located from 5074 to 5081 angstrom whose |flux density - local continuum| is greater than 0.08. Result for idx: 5074.29 angstrom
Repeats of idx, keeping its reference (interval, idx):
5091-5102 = 5091.84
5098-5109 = 5098.88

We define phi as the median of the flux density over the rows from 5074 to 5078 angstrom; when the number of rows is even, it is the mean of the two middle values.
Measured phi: 4.48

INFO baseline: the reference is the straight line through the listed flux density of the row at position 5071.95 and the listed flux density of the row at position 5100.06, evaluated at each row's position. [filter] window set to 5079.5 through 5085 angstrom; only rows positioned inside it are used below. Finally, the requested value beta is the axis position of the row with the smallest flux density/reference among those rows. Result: 5081.30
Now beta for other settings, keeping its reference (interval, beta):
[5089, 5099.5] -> 5090.67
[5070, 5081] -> 5074.29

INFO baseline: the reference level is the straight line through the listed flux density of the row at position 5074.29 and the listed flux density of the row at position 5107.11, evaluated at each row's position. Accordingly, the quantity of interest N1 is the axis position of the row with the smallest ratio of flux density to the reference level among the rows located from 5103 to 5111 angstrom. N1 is 5109.46 angstrom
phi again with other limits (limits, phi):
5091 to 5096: 4.81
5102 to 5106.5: 4.59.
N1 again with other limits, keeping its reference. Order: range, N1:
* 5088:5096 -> 5090.67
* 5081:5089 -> 5081.30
